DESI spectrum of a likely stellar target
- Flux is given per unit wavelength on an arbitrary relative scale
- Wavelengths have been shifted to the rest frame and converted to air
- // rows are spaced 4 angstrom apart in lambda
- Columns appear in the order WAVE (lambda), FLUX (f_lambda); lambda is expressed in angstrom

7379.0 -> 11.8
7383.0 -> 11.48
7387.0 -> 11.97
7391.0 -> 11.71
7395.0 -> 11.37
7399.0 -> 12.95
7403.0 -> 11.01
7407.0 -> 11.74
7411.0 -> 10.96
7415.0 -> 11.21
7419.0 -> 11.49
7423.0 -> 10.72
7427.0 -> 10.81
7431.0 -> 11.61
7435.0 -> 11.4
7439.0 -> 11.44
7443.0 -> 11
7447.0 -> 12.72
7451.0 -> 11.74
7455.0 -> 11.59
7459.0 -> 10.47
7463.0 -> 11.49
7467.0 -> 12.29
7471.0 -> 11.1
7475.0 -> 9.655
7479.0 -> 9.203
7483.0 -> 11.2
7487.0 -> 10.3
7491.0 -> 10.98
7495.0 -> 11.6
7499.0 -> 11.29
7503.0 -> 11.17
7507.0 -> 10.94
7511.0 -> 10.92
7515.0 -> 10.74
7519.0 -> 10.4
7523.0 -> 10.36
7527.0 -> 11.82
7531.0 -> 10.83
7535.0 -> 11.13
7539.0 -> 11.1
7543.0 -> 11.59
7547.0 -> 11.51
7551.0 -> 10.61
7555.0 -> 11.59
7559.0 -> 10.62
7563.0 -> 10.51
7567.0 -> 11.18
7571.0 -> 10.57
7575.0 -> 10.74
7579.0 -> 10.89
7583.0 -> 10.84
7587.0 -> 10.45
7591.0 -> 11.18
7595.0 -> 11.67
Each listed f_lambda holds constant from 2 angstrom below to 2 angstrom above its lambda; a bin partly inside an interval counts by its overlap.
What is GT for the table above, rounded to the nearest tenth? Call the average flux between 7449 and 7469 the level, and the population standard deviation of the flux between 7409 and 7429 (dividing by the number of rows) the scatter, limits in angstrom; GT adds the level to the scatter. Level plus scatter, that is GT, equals 11.8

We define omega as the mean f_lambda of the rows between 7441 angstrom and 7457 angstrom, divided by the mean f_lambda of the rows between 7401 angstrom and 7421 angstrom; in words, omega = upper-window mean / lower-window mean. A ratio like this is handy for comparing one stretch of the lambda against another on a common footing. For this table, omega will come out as 1.04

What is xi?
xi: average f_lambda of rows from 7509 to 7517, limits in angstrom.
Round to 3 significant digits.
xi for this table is 10.8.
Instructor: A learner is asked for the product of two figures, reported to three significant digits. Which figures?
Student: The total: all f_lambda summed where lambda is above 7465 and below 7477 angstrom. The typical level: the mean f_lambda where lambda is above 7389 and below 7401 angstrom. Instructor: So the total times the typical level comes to 397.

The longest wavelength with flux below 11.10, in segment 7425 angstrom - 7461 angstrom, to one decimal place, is 7459.0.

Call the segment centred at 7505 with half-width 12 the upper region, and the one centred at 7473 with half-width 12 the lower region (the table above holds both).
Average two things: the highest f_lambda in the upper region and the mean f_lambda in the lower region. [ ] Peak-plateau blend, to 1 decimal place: 11.2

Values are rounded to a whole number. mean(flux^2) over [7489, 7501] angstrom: 128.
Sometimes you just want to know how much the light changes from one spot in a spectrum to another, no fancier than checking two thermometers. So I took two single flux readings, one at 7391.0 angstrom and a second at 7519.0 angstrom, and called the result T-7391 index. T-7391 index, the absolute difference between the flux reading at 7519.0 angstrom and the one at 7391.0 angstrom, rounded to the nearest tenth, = 1.3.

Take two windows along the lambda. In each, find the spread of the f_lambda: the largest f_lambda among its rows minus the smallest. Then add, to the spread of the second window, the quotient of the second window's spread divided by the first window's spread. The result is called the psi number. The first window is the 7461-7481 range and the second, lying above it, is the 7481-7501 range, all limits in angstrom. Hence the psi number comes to 1.7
